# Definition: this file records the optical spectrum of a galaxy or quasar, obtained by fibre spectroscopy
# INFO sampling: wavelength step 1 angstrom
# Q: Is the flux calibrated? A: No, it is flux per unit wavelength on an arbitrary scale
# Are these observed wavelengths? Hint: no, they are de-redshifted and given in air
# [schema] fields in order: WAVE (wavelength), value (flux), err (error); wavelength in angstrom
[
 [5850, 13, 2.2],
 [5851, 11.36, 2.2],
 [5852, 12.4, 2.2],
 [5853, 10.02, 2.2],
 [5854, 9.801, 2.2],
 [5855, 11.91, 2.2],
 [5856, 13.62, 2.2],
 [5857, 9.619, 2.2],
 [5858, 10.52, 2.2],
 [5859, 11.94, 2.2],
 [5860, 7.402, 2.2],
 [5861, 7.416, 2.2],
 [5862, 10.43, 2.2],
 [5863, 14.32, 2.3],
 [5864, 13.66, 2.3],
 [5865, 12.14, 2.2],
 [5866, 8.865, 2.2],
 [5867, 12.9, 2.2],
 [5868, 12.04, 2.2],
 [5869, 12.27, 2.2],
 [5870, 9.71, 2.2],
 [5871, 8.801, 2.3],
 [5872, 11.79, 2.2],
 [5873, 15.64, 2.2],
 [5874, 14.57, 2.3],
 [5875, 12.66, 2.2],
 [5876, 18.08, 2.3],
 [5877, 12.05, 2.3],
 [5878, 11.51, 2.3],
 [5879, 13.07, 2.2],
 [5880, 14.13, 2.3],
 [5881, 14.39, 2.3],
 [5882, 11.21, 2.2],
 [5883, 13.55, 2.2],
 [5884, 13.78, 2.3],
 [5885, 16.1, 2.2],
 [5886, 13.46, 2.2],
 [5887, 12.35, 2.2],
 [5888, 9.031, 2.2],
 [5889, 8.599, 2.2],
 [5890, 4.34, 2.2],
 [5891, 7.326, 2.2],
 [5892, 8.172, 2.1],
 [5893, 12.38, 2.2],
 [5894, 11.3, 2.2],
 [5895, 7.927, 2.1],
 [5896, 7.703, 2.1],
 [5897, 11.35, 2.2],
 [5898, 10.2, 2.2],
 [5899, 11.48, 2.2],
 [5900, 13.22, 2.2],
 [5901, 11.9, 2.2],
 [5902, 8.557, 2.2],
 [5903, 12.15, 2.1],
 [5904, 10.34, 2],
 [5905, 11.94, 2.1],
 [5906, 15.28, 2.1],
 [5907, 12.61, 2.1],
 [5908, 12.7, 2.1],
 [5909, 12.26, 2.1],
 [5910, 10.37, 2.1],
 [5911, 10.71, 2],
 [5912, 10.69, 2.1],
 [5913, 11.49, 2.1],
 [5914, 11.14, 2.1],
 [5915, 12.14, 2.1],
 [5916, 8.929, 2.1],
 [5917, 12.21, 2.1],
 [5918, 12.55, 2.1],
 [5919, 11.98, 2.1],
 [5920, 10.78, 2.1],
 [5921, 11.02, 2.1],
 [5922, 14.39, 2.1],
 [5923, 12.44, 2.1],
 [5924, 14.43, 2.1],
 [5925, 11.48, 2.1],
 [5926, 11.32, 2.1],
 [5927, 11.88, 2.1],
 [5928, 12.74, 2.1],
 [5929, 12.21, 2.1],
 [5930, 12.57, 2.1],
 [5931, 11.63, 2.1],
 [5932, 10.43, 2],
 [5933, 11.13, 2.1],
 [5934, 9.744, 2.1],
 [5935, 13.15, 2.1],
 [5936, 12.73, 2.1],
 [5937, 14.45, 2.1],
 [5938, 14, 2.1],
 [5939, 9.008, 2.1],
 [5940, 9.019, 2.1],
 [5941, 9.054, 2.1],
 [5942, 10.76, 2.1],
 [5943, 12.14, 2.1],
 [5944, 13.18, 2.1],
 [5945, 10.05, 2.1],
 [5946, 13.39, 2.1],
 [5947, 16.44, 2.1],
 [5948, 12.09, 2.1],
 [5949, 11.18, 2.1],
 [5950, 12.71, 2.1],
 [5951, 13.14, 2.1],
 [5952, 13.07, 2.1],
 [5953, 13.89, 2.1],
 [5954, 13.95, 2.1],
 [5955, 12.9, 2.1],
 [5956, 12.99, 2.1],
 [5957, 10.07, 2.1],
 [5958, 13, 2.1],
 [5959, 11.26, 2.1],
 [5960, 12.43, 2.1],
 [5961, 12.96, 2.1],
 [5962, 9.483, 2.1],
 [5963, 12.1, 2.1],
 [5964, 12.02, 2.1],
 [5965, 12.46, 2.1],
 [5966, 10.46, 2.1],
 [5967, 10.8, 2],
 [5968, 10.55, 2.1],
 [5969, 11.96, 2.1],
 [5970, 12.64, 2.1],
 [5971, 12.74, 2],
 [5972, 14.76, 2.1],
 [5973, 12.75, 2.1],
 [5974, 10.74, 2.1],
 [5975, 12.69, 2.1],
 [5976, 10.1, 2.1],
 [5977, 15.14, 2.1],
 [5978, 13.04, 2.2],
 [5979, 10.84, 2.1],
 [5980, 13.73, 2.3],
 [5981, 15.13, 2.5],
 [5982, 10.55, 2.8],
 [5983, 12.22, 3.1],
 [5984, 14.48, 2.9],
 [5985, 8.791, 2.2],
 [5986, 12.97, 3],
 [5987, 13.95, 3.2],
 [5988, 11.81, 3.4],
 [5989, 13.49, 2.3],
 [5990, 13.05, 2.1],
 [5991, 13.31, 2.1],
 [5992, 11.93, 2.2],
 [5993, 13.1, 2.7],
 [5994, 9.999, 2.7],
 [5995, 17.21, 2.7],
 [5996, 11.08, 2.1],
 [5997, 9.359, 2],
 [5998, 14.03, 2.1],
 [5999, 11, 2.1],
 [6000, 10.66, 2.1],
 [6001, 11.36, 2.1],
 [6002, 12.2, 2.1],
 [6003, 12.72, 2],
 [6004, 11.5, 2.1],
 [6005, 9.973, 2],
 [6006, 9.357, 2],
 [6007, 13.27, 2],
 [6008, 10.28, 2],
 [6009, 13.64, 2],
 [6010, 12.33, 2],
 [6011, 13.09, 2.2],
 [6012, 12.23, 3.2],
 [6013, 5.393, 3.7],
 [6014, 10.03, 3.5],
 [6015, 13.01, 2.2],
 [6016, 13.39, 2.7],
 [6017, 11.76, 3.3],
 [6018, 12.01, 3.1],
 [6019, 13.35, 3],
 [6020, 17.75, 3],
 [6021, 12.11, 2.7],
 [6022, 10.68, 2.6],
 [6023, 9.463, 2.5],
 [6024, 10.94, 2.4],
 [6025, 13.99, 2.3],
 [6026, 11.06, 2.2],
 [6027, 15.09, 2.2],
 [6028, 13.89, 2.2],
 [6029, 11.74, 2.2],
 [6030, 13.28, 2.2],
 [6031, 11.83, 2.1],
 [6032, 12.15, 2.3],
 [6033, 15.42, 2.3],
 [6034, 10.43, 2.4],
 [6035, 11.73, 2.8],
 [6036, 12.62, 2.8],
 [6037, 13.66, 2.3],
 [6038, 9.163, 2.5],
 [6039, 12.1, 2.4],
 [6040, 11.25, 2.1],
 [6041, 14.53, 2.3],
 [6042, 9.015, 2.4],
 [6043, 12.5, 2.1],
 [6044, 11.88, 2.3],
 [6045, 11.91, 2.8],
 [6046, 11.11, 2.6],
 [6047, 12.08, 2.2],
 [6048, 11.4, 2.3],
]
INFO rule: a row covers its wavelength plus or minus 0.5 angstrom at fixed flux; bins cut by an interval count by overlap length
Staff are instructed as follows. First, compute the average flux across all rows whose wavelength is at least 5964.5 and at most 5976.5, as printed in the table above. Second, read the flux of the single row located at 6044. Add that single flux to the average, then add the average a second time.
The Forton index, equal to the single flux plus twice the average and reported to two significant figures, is 36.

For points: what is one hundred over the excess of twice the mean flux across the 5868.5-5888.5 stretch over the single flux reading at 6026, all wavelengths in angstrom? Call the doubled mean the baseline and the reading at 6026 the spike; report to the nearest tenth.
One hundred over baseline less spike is 6.8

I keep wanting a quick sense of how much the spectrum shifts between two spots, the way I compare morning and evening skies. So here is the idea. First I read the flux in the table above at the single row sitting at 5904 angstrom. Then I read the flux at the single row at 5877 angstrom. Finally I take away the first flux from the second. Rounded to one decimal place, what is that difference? 1.7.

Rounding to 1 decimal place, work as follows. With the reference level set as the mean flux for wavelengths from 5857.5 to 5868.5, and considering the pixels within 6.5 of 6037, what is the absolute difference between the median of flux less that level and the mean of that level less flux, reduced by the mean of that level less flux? 3.0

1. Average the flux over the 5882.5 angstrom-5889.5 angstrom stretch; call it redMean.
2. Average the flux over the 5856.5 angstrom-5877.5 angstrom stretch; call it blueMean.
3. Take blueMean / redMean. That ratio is 0.95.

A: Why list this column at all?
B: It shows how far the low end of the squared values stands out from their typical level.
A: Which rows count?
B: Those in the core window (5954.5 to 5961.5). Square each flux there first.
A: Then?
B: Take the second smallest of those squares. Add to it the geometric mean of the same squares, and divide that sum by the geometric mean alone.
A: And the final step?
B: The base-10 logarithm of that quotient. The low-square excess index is 0.268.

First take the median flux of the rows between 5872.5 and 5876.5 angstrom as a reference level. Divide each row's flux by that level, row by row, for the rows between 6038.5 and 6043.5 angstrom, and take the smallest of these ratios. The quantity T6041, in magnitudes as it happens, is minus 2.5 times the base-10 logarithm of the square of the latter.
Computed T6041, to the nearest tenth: 1.1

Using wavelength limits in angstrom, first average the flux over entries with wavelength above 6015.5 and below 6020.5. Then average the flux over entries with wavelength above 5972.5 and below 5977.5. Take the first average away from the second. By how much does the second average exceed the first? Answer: -1.4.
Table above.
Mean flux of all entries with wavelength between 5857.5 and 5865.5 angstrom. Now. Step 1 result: 11.0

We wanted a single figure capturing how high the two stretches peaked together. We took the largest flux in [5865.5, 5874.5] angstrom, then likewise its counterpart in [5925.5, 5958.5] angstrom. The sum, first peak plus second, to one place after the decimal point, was 32.1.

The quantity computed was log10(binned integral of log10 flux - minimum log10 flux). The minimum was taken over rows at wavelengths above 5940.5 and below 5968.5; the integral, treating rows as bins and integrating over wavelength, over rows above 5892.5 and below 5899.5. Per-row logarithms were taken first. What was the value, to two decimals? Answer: 0.79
